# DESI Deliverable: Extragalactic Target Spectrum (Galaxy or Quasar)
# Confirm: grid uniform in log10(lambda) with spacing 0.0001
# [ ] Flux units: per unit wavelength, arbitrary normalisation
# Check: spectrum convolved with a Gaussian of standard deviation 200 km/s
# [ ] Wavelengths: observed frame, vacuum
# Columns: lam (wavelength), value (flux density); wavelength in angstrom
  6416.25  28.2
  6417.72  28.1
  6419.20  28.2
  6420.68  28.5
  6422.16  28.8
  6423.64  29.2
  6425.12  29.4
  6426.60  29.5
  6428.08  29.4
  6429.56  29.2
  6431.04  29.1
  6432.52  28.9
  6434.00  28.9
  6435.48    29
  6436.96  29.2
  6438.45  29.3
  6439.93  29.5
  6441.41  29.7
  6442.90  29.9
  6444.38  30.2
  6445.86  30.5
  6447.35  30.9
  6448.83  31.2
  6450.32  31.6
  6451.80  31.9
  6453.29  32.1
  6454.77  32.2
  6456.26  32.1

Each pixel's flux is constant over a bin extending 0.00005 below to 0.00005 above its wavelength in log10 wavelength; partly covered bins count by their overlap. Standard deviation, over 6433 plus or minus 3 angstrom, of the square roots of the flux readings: 0.01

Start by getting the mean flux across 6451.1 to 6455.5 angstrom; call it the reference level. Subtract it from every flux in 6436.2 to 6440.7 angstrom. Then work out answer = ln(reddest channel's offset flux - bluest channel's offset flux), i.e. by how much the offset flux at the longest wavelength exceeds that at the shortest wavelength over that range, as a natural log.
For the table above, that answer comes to -1.2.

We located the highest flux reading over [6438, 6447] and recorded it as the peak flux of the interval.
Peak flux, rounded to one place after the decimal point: 30.5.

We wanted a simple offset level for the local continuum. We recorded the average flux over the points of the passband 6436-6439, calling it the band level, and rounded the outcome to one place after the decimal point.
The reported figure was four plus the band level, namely 33.2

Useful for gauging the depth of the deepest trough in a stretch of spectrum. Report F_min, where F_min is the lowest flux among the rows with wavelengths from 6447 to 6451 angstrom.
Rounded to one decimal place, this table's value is 30.9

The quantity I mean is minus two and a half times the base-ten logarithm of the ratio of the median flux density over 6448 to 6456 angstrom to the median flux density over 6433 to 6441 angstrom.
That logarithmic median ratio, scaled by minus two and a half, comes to -0.10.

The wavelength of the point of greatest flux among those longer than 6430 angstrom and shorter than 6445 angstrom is 6444.38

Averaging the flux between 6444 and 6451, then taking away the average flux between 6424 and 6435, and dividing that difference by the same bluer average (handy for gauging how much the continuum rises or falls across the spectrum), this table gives 0.058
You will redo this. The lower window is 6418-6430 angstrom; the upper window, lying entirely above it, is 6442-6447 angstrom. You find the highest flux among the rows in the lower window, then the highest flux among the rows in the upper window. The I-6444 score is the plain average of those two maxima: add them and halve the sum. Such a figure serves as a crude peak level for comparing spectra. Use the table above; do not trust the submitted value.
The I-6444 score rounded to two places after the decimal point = 30.00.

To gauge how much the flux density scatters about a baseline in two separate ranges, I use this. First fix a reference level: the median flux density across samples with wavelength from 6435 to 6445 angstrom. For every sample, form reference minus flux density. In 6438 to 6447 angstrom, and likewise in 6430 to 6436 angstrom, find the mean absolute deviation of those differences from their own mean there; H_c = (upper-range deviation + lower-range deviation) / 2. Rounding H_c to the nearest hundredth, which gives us 0.21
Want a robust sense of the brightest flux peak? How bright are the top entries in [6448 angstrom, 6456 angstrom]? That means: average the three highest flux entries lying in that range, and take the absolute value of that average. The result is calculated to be 32.1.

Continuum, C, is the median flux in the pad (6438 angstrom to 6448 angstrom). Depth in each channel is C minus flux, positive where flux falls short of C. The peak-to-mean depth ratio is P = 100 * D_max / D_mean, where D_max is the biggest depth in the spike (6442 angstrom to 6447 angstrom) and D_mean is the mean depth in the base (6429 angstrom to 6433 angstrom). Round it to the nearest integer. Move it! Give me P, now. 0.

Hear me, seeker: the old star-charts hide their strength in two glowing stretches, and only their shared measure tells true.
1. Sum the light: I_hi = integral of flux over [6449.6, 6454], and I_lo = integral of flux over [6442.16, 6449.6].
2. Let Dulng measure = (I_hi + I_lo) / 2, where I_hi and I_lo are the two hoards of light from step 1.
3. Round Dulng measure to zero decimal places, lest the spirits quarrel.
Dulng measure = 184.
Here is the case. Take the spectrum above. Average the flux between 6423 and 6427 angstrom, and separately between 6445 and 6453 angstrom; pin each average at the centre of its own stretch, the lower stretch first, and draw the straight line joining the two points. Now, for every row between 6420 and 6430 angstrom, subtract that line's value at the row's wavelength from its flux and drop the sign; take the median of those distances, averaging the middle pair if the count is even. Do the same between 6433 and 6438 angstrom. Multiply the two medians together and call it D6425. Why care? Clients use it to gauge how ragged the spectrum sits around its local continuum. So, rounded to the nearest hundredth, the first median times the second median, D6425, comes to 0.23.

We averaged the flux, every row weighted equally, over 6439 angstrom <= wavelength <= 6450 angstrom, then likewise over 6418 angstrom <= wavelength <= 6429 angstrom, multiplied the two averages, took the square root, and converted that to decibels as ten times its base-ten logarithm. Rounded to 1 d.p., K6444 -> 14.7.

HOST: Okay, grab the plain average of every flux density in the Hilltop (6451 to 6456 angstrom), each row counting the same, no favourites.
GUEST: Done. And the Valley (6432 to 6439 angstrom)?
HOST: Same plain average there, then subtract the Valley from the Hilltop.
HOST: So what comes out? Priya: 3.0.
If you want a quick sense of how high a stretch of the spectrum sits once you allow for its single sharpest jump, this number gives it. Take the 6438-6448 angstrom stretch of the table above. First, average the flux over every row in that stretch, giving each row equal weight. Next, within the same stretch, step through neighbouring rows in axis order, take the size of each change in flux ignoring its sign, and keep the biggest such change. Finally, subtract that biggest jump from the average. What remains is 29.6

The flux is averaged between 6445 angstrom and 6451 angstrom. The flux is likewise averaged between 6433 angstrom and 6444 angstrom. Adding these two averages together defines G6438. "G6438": 60.4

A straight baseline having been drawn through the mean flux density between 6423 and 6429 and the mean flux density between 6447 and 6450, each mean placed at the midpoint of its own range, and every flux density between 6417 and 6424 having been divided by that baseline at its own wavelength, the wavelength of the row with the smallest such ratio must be 6419.20 angstrom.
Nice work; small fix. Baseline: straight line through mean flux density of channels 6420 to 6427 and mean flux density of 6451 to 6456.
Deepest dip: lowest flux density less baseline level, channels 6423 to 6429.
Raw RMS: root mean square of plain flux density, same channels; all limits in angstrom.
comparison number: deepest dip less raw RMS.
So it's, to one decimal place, -29.5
